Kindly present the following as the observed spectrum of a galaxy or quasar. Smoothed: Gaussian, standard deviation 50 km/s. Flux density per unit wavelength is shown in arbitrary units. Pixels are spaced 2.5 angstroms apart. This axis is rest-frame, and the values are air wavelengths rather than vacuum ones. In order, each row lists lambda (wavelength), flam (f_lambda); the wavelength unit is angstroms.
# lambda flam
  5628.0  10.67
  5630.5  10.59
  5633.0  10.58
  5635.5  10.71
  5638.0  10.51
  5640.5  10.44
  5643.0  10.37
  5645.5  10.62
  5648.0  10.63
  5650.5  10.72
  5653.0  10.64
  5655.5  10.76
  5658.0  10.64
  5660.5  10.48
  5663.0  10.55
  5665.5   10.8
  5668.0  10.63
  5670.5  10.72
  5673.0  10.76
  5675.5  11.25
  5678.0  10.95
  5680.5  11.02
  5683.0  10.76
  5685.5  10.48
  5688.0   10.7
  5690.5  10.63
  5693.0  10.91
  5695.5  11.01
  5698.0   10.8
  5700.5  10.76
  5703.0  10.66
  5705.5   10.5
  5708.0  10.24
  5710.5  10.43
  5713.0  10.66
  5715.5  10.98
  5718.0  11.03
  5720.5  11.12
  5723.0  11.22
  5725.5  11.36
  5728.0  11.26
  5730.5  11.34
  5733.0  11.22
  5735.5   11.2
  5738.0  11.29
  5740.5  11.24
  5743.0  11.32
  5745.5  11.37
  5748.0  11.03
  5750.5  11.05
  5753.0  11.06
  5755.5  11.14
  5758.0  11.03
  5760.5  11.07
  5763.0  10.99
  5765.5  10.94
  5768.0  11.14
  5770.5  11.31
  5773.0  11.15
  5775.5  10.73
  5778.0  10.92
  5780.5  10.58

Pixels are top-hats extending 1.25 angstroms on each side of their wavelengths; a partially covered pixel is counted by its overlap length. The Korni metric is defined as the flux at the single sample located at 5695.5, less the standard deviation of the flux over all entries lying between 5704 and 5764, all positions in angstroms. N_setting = 10.7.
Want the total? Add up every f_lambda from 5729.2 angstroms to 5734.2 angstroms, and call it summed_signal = 22.6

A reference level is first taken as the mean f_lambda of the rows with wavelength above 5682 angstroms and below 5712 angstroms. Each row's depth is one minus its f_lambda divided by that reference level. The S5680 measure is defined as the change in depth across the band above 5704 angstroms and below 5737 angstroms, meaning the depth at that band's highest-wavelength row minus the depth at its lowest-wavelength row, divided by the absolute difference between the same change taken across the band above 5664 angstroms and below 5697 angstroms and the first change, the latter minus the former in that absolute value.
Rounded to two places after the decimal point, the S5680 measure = -1.43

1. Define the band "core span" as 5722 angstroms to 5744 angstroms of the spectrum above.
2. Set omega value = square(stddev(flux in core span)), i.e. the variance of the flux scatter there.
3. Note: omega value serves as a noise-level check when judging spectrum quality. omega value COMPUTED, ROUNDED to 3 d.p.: 0.003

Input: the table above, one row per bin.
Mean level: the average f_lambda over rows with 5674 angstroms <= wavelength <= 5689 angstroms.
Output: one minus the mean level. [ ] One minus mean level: -9.9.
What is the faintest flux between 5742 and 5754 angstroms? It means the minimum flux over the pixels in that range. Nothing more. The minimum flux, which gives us 11.03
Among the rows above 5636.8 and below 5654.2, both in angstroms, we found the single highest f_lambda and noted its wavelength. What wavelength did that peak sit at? 5650.5 angstroms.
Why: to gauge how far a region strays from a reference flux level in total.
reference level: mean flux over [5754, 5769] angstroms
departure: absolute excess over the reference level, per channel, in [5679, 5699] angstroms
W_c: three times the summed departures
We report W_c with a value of 6.3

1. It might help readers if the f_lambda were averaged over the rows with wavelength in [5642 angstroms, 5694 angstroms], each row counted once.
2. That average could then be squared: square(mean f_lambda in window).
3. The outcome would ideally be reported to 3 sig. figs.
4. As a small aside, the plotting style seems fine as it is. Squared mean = 115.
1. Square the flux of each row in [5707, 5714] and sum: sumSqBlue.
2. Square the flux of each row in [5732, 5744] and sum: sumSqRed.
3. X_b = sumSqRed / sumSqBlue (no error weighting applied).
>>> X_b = 1.93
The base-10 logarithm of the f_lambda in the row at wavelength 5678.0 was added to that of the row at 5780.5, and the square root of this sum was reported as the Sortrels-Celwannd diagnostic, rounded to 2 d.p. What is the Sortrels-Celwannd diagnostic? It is 1.44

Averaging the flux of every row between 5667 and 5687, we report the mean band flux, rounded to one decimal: 10.8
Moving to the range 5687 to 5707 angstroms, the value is 10.7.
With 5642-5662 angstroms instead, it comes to 10.6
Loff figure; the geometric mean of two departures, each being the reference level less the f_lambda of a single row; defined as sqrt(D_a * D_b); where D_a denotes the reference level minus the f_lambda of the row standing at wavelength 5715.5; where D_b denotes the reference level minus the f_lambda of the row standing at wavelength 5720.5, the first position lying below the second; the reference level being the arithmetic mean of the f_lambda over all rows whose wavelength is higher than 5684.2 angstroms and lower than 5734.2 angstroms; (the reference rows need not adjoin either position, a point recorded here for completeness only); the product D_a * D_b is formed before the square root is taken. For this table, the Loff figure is 0.17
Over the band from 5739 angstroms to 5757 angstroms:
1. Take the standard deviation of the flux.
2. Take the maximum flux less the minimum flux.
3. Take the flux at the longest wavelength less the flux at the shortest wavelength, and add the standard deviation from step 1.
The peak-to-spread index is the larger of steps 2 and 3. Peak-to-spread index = 0.34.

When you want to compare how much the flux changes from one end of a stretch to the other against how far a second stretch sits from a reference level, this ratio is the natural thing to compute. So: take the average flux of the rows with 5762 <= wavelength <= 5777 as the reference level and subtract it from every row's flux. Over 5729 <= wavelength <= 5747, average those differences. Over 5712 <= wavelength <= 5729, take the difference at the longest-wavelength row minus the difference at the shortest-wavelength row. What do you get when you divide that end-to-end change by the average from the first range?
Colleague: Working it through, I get 2.5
